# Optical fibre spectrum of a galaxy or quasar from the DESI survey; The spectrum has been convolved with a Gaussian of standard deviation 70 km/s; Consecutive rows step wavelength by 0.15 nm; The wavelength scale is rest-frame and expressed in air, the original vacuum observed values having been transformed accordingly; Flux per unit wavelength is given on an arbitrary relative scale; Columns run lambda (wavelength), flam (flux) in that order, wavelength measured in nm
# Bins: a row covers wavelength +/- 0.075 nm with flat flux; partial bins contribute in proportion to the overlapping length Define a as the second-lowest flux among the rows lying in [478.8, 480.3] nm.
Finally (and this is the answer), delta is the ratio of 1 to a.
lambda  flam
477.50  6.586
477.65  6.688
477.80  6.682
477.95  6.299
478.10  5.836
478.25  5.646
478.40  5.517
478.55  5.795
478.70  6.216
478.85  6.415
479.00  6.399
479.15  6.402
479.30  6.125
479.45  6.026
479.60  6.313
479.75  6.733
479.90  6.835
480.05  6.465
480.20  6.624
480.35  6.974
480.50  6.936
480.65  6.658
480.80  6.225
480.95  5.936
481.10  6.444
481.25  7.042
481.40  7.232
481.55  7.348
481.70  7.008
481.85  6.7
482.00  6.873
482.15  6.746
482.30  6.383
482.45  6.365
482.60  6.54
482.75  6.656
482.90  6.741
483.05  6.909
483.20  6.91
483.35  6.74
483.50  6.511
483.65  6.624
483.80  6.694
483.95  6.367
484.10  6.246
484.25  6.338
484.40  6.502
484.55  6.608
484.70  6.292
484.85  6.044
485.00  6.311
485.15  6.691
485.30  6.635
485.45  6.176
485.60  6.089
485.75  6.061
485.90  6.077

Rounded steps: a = 6.125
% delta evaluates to 0.163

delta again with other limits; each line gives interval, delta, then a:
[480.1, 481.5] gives 0.161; 6.225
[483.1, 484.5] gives 0.158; 6.338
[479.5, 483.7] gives 0.161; 6.225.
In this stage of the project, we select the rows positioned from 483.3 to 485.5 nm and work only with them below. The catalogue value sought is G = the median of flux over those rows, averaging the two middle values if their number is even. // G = 6.5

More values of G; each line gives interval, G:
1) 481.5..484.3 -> 6.7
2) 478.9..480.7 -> 6.5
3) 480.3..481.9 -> 6.9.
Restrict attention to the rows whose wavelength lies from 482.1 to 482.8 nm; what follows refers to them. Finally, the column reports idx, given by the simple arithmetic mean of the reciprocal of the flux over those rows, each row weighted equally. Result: 0.153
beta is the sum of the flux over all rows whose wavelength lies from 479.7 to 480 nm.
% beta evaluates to 13.6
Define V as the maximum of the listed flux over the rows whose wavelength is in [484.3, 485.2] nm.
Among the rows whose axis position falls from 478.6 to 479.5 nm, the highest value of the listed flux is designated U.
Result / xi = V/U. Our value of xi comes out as 1.04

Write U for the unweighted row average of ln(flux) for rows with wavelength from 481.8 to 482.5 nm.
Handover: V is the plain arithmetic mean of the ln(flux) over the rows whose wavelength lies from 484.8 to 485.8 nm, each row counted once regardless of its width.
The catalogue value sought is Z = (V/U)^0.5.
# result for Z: 0.99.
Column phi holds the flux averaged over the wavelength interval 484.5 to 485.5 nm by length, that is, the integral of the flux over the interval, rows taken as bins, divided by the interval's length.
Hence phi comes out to 6.39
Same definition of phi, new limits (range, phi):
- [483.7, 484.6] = 6.46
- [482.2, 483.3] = 6.65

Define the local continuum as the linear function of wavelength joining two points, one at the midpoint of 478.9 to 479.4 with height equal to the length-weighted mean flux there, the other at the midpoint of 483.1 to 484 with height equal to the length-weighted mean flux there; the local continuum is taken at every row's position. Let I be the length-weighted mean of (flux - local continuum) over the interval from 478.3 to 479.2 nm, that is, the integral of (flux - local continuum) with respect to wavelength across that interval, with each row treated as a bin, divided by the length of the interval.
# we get -0.2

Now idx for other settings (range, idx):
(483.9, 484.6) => 0.156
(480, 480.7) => 0.149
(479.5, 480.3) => 0.152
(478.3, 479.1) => 0.165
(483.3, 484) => 0.152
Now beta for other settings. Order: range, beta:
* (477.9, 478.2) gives 12.1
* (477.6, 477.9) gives 13.4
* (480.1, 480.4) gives 13.6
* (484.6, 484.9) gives 12.3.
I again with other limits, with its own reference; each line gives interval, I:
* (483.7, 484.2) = -0.2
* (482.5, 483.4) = 0.1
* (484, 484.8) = -0.3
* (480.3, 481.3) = 0.1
